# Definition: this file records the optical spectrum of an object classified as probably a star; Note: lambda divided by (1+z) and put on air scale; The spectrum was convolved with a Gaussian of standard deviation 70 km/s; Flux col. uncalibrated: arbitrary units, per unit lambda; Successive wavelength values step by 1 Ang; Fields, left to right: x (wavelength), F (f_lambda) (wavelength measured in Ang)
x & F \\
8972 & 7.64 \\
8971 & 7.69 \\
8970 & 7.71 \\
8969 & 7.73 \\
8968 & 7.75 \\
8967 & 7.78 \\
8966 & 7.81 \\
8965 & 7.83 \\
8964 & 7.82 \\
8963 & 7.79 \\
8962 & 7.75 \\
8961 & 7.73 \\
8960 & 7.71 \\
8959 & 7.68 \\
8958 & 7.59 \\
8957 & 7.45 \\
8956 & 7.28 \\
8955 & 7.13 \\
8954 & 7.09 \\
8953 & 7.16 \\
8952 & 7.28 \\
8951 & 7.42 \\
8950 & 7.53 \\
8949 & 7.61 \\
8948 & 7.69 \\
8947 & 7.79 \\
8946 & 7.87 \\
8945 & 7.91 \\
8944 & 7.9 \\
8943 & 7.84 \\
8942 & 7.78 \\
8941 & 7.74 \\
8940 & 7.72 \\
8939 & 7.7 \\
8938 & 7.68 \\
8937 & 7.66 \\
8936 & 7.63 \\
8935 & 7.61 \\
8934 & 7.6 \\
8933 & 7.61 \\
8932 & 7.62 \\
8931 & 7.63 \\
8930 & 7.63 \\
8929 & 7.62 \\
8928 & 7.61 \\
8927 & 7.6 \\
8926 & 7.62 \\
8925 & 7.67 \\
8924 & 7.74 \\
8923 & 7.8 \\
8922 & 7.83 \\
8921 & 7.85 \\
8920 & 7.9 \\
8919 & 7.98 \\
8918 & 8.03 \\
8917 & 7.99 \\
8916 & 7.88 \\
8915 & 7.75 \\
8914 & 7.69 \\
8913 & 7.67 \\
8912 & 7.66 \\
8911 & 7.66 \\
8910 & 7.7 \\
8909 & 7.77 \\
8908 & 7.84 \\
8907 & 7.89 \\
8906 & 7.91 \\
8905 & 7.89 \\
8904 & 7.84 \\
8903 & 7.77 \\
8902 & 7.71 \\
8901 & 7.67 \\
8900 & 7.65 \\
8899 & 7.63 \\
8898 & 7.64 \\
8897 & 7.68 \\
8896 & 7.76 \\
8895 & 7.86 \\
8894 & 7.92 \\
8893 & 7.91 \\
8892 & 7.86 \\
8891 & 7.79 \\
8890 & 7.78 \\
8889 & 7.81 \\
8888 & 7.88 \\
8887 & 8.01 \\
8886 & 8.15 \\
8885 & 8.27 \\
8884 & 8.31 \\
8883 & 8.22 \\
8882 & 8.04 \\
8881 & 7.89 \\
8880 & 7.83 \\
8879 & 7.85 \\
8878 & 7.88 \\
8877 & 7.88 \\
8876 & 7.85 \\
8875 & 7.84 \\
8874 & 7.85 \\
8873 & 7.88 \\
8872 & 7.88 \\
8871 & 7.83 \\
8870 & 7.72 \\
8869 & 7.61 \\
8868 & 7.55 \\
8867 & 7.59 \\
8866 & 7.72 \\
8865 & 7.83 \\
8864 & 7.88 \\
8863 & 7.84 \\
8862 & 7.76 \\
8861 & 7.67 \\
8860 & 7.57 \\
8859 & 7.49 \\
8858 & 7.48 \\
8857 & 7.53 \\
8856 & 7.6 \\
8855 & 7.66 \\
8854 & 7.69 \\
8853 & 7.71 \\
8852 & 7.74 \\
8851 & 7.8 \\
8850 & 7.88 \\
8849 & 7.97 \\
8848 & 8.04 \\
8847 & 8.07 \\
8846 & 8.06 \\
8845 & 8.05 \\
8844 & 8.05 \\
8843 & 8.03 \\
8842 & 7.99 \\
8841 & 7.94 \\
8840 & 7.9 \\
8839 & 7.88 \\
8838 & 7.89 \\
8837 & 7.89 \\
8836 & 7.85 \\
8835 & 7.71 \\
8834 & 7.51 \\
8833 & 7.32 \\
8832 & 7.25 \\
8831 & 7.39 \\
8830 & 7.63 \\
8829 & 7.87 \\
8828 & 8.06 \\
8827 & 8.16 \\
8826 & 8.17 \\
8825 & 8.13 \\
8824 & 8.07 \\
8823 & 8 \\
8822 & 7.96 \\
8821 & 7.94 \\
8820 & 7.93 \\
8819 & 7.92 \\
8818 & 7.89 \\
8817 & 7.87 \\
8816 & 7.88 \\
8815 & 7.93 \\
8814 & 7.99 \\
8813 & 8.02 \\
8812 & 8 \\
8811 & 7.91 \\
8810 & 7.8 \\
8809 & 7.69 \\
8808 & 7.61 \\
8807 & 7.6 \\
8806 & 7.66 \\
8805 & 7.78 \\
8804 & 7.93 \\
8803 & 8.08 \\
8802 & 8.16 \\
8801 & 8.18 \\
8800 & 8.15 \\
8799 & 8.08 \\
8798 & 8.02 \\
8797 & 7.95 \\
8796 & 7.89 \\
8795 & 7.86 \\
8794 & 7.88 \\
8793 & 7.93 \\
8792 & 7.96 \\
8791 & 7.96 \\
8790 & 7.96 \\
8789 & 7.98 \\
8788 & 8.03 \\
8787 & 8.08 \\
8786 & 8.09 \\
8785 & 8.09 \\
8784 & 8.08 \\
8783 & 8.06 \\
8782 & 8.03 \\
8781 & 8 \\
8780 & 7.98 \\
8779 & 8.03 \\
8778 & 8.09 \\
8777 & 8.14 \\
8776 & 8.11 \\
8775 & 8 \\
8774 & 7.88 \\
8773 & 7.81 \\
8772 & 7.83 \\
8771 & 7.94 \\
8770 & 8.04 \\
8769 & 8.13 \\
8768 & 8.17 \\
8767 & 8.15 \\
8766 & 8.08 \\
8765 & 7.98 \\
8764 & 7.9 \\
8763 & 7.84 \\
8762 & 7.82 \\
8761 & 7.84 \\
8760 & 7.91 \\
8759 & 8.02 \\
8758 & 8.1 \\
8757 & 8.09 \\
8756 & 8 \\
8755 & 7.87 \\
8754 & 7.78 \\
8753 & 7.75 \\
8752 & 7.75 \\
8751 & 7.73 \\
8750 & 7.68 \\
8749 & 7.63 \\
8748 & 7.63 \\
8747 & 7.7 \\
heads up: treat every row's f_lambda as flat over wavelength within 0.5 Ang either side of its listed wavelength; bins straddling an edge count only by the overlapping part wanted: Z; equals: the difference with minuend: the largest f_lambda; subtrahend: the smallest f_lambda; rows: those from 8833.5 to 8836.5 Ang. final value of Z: 0.34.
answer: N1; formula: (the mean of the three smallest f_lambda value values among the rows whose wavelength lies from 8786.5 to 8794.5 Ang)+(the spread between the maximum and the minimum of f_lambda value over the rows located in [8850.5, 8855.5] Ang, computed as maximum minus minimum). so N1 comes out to 8.1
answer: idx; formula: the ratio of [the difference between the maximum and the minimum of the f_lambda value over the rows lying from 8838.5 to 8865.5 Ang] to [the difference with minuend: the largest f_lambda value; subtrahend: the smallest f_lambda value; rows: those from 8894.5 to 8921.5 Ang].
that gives 1.5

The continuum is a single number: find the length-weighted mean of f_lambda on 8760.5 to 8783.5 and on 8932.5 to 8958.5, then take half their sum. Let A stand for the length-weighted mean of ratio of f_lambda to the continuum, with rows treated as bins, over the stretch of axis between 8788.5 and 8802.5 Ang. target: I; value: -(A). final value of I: -1.03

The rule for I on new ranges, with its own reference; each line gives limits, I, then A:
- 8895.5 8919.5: -1.00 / 0.998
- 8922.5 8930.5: -0.98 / 0.983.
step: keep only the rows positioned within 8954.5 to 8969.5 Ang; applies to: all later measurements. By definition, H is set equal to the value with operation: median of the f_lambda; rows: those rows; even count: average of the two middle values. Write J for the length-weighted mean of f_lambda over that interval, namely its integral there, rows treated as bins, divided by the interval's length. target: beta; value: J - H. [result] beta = -0.075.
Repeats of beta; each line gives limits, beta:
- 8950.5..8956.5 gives 0.007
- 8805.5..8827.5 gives -0.015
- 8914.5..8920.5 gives -0.018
